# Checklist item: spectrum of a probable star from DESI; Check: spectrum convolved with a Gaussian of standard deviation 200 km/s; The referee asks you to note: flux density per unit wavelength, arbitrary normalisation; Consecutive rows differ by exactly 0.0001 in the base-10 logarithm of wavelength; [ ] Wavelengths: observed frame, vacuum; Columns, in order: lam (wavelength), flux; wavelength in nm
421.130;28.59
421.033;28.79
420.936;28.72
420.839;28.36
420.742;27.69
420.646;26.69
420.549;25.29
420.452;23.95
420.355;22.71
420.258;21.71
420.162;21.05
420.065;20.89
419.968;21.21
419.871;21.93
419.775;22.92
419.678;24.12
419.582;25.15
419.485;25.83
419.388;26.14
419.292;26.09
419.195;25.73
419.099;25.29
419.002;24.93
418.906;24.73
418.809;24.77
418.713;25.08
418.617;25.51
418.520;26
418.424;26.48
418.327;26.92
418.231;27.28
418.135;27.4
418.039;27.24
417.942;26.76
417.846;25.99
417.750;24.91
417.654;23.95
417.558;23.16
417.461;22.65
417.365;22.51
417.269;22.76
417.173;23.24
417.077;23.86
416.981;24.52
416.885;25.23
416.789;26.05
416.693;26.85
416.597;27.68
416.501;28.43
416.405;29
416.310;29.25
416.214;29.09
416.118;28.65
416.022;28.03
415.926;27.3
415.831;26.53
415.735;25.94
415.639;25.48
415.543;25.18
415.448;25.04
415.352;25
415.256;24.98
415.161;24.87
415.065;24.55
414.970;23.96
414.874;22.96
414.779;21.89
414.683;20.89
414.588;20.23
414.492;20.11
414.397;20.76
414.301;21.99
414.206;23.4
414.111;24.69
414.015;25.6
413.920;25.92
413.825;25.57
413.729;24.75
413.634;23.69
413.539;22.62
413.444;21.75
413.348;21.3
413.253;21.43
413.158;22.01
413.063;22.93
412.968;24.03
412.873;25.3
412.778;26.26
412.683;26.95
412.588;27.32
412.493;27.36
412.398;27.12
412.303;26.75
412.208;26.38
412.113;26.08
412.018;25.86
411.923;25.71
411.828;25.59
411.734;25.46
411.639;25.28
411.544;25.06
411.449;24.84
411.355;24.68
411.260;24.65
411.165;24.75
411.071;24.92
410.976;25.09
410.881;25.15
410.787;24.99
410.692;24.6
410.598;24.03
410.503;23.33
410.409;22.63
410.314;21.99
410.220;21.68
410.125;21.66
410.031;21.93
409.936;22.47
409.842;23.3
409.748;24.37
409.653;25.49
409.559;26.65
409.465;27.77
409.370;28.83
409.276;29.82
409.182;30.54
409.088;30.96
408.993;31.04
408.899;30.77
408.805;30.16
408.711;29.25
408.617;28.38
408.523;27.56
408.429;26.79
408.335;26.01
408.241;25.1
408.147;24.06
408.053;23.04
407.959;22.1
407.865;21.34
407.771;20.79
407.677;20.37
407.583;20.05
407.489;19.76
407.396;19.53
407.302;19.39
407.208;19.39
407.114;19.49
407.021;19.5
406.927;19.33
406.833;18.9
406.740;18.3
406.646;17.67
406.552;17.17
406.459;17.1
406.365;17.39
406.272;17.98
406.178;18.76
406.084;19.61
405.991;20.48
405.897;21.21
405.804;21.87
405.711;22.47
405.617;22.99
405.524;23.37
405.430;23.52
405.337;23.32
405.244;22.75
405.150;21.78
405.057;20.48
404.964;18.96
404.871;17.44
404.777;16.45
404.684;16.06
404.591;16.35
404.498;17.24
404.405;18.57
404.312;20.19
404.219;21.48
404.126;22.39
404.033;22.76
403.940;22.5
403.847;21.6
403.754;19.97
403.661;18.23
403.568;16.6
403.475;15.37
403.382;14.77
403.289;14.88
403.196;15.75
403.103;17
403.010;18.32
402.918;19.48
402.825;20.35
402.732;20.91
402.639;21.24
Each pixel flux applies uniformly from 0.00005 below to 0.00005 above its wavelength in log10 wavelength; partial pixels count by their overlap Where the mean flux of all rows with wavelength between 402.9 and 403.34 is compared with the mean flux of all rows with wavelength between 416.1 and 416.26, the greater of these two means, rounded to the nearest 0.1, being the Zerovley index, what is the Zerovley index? 28.9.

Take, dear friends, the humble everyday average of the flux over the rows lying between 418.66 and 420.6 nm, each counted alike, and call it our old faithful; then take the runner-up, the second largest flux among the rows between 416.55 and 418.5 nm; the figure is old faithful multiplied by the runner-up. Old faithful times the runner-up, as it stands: 657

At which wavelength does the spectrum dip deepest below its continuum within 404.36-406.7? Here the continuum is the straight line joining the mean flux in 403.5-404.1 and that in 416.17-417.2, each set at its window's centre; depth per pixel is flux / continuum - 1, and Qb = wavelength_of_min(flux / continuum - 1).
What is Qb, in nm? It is 404.684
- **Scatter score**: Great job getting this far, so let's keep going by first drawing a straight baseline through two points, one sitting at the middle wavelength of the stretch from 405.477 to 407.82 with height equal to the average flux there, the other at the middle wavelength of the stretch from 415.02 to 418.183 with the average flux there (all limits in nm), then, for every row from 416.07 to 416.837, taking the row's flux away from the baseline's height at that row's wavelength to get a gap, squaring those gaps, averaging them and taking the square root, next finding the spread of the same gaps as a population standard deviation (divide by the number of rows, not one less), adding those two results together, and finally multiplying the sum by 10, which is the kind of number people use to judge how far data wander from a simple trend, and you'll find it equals 39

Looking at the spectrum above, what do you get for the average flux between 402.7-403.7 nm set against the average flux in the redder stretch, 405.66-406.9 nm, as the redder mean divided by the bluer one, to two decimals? 1.10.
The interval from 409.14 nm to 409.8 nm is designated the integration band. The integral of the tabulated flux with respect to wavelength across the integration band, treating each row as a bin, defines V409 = 18.2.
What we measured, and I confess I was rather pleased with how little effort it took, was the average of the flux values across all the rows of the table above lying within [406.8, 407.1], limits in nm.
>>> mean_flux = 19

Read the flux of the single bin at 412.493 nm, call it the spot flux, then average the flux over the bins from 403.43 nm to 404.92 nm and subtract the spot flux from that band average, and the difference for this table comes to -8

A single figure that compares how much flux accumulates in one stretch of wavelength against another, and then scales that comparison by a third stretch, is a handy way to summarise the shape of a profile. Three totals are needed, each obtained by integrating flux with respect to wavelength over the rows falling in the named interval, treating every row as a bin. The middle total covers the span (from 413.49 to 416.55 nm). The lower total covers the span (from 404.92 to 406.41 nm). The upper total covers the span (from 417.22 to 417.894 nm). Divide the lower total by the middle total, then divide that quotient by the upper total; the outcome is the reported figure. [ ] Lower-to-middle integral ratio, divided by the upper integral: 0.026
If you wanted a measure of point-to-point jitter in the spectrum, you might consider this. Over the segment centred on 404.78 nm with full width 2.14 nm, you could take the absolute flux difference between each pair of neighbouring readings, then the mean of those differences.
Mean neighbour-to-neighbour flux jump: 0.8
